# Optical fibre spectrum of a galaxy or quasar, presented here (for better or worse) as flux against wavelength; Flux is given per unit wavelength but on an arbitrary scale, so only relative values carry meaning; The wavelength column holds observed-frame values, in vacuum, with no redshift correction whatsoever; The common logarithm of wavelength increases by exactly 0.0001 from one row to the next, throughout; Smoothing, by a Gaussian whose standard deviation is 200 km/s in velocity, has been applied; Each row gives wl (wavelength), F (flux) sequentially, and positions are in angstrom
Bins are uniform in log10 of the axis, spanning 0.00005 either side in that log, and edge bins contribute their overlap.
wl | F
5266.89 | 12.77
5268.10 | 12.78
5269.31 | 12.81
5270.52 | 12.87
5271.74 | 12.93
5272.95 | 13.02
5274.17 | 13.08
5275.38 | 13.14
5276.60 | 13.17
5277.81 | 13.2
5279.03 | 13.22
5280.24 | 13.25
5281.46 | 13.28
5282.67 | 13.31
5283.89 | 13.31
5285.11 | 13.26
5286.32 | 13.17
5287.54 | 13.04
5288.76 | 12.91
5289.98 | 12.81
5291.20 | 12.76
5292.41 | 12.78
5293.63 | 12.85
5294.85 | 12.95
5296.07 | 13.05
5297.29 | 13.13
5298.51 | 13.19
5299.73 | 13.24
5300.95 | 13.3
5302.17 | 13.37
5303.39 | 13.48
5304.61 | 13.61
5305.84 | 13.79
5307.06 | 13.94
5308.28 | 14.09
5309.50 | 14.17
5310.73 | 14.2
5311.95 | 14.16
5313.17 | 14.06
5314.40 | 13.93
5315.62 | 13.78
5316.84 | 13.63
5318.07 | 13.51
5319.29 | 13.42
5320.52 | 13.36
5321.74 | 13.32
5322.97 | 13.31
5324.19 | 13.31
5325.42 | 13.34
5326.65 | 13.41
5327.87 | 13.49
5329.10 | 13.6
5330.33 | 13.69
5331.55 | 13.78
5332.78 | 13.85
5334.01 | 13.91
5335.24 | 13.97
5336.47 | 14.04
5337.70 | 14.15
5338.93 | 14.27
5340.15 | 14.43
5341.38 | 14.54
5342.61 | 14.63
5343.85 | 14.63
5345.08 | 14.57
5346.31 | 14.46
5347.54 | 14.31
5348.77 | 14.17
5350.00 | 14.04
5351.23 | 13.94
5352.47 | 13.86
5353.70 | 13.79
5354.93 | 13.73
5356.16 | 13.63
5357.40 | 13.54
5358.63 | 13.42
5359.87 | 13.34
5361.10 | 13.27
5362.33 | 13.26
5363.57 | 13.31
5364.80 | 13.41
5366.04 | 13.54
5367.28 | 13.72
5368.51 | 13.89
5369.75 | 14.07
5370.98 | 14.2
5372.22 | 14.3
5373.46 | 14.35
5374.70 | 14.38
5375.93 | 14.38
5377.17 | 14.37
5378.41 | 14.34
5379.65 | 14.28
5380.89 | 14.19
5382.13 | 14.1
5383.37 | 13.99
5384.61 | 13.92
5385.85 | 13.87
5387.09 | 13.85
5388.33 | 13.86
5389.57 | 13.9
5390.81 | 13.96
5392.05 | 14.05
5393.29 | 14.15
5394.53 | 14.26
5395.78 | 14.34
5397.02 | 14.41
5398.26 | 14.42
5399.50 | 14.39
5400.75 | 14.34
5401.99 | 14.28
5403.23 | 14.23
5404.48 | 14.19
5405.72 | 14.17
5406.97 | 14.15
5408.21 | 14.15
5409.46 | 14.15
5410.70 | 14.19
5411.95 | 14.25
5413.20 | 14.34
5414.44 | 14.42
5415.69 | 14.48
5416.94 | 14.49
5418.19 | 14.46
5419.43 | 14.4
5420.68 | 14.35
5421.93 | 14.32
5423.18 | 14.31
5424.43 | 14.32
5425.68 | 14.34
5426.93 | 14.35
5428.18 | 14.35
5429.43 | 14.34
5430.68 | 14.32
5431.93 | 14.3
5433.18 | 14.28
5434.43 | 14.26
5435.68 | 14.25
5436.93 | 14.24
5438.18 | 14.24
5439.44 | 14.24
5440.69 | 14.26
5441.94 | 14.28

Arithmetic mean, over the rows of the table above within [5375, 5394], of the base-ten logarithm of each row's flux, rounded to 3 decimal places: 1.149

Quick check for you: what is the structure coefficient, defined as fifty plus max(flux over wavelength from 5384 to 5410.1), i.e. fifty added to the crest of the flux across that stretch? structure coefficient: 64.4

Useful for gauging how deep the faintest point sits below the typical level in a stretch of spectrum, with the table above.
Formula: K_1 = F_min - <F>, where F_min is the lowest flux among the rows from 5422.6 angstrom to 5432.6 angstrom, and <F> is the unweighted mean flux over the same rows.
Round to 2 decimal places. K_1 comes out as -0.03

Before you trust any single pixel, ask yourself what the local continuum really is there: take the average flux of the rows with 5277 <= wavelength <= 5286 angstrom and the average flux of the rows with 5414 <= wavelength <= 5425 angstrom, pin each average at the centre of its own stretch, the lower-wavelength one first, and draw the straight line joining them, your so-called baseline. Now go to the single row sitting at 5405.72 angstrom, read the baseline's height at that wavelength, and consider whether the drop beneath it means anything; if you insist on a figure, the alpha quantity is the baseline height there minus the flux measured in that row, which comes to 0.1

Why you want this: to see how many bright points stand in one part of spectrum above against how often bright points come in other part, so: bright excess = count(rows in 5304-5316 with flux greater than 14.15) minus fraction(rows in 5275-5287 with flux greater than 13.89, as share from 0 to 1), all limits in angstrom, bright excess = 3.0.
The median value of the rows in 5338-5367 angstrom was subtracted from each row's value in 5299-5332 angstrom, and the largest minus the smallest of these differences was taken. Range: 0.96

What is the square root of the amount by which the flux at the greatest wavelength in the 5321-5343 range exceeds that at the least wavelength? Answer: 1.1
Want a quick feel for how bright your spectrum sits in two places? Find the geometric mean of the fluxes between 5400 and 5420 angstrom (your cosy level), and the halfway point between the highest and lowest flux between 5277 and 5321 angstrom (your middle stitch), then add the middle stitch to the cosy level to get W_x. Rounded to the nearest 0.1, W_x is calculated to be 27.8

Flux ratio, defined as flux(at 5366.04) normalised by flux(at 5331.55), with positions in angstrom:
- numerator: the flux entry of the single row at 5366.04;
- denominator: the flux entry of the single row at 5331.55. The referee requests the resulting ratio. 0.98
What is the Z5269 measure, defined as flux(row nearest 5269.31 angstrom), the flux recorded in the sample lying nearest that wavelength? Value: 12.81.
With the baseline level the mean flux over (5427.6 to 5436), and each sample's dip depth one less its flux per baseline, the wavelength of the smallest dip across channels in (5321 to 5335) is 5334.01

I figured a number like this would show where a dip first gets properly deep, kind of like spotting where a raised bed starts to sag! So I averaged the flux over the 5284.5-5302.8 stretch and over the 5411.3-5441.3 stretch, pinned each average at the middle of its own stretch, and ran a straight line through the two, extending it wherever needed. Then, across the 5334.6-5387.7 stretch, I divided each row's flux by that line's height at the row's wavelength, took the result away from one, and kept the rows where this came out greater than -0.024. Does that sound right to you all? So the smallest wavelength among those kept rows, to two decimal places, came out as 5352.47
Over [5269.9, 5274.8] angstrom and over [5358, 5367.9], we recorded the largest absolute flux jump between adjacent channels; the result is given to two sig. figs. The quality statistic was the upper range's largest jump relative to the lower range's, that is 2.0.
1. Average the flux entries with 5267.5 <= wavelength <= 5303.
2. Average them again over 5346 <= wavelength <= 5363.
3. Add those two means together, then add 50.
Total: 76.8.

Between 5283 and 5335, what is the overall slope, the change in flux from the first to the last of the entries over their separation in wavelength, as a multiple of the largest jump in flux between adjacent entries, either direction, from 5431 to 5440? 0.60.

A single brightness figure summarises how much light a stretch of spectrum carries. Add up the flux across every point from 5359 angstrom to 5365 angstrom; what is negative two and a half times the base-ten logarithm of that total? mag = -4.56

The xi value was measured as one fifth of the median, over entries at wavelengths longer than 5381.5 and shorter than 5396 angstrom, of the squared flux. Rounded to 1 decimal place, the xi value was 39.1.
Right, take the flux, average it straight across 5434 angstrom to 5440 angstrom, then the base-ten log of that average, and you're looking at 1.15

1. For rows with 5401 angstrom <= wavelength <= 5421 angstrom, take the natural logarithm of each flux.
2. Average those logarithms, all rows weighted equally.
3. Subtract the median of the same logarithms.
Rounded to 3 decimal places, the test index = 0.002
